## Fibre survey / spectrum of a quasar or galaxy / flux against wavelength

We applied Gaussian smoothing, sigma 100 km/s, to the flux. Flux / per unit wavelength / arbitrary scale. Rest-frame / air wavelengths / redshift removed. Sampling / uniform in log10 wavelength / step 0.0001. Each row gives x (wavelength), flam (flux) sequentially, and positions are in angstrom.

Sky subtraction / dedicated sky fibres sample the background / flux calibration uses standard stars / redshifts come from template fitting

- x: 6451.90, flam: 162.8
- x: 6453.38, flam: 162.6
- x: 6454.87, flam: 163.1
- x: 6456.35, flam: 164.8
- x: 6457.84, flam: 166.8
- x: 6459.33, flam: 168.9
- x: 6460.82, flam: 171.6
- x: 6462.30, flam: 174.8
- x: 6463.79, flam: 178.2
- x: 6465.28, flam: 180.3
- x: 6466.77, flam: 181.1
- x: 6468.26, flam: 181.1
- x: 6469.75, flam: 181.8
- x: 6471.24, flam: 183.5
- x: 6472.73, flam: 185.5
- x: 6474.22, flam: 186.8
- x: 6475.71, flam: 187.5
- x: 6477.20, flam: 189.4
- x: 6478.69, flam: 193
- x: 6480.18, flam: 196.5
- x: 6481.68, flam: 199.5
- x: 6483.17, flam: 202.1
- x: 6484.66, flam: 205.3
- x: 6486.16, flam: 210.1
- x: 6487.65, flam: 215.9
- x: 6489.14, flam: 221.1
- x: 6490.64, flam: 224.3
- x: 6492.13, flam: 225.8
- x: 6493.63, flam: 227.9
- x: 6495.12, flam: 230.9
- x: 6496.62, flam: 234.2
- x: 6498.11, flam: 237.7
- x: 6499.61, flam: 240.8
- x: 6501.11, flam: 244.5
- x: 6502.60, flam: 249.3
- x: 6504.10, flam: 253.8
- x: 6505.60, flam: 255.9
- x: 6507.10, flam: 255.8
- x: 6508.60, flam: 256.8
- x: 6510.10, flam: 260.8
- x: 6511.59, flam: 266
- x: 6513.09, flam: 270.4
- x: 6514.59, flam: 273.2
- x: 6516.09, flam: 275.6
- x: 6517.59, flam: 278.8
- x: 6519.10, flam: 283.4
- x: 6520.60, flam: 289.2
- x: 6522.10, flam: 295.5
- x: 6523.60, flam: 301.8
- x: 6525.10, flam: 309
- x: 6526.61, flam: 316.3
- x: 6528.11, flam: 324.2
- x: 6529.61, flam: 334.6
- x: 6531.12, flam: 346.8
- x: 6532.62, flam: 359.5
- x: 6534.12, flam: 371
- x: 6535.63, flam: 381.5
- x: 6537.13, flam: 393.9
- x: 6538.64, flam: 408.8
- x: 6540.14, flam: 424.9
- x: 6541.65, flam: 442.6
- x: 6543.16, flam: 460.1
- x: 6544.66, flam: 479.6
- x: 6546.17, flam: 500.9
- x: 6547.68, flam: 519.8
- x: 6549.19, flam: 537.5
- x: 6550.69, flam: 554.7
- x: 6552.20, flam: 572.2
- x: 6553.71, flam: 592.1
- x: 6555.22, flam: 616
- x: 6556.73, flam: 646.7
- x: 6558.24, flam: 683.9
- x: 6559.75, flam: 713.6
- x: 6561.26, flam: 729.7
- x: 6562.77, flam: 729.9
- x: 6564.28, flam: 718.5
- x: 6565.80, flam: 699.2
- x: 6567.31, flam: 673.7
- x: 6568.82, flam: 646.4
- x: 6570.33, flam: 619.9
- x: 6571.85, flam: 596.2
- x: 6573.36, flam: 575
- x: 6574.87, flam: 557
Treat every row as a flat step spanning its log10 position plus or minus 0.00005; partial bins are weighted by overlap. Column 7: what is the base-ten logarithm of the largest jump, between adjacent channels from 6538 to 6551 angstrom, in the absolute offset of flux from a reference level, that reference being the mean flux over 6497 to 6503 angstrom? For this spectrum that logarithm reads 1.3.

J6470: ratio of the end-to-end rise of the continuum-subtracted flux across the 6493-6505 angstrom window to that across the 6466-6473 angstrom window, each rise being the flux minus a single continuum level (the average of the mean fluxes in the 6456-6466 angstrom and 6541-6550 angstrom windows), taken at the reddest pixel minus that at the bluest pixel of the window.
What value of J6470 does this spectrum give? 5.9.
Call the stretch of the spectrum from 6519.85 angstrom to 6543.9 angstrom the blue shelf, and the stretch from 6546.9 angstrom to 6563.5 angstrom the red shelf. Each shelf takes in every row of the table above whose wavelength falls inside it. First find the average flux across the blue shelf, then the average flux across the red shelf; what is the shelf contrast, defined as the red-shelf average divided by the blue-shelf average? 1.74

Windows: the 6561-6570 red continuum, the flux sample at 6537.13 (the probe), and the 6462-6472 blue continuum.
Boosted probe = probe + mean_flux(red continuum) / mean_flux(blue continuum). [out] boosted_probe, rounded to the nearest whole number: 398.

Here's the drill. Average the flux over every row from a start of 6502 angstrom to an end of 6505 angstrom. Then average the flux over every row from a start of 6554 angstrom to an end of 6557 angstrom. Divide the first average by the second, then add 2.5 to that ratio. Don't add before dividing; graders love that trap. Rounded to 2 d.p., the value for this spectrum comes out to 2.90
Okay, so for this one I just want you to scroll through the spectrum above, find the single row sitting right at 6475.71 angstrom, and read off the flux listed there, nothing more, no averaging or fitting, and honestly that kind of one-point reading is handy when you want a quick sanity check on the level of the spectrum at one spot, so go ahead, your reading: 187.5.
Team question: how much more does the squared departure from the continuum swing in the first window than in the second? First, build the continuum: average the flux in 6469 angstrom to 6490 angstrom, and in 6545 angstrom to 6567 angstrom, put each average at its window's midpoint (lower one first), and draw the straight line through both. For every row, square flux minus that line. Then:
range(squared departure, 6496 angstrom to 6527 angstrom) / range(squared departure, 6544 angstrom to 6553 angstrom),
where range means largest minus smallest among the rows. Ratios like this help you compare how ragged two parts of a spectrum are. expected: 3.0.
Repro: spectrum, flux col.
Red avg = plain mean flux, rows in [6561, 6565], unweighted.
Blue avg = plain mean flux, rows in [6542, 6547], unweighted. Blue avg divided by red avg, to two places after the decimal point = 0.66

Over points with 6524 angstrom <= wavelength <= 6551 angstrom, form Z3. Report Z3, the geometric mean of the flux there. 408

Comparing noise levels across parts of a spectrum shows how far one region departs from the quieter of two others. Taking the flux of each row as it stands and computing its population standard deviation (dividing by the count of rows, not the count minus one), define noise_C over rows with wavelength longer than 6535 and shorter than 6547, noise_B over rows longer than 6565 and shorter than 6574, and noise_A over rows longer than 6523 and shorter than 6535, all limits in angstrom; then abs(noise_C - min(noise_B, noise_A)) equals 16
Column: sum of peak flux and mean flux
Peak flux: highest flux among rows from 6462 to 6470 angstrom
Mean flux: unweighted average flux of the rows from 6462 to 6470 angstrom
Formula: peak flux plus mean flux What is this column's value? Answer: 361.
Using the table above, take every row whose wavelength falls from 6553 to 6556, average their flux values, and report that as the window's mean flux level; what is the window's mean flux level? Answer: 604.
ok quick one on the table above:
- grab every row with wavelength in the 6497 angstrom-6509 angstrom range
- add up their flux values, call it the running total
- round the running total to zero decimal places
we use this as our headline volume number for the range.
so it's 1995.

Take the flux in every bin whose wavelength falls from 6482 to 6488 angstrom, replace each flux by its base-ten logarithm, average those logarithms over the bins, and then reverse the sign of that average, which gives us -2.32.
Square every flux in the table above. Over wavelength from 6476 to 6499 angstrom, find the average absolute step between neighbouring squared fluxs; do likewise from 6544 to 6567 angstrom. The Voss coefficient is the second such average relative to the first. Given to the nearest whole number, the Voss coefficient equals 17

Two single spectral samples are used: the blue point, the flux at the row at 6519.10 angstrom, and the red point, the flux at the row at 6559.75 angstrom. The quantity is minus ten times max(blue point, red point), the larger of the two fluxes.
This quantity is -7136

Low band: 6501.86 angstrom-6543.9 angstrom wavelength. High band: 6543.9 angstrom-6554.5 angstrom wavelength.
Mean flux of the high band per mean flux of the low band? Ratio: 1.7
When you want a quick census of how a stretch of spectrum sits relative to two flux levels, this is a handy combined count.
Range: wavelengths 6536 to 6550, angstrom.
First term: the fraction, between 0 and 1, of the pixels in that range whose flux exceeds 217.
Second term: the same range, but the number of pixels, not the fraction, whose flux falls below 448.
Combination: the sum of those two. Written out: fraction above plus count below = 5.0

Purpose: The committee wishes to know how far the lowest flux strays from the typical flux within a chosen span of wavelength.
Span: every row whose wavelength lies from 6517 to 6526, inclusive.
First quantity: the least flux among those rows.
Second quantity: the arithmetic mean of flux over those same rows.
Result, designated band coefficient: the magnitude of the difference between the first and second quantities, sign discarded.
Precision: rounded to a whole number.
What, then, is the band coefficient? 14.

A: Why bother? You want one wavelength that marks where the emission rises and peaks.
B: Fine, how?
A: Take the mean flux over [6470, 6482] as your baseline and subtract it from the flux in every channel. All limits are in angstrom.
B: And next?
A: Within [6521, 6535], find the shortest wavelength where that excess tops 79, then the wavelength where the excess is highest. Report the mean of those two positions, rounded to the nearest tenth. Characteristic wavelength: 6528.1 angstrom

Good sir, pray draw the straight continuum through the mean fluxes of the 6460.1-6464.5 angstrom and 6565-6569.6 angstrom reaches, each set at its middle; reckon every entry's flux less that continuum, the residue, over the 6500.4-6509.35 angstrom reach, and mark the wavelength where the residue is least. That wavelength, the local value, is 6508.60 angstrom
